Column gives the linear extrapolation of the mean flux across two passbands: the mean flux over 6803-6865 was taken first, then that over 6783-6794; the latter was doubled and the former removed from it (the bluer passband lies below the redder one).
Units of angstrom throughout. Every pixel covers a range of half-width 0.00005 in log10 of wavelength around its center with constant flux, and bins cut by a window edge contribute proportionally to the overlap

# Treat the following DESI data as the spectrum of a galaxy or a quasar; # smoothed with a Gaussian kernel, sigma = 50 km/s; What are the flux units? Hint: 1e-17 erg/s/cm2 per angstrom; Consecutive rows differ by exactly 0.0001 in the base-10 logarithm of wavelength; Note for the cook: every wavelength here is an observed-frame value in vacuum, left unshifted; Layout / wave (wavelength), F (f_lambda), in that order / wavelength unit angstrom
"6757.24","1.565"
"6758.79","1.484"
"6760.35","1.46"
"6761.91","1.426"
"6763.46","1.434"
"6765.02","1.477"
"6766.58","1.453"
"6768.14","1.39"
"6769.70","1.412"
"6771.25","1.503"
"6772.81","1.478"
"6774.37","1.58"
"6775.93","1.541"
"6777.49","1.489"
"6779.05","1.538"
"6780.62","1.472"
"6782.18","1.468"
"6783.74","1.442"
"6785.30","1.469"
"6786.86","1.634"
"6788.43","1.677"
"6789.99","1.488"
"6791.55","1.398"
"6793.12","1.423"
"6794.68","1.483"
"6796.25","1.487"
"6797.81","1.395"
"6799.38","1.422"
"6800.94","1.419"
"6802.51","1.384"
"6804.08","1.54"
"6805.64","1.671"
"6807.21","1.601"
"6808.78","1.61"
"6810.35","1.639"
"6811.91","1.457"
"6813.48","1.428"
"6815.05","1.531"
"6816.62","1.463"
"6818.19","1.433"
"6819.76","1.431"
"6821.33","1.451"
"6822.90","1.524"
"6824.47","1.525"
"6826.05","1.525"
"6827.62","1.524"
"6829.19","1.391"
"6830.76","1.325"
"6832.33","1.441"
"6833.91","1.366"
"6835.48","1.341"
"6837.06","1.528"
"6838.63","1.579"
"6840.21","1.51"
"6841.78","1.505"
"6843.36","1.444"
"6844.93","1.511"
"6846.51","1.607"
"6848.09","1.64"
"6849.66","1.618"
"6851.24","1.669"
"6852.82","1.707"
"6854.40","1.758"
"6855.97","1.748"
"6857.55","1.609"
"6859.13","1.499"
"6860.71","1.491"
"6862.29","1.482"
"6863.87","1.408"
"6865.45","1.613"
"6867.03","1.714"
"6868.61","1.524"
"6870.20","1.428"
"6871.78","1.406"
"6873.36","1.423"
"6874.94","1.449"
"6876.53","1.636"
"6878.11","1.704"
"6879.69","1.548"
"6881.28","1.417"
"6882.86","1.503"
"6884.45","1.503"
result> 1.48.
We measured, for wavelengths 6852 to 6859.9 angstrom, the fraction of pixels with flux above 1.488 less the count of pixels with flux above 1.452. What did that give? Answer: -4.0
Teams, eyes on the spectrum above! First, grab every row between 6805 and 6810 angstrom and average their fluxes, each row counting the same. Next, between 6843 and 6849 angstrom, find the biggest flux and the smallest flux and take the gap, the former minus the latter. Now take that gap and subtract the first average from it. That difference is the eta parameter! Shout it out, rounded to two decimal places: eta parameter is -1.43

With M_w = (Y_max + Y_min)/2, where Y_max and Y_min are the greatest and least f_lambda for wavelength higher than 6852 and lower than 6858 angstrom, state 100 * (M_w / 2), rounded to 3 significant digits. 84.2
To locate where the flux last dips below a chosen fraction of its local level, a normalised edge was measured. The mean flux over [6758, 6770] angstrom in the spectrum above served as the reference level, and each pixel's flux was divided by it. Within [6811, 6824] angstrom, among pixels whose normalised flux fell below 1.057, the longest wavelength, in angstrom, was 6822.90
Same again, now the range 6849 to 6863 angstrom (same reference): 6862.29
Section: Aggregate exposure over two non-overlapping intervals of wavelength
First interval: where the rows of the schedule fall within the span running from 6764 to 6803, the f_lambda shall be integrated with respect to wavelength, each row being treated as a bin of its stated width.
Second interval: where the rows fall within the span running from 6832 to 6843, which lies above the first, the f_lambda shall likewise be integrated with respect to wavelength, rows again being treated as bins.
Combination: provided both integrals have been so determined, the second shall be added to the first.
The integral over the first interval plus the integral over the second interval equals 74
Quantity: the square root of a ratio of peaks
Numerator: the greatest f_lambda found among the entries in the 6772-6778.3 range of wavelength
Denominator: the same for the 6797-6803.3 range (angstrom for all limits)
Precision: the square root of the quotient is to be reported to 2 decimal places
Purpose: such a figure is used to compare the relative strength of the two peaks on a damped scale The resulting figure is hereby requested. 1.05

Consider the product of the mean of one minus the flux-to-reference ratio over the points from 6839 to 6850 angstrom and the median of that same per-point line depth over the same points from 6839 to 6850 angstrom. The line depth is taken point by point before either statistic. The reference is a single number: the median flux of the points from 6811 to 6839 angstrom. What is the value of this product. 0.0025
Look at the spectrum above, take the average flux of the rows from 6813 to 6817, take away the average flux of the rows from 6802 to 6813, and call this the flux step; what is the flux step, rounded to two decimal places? -0.08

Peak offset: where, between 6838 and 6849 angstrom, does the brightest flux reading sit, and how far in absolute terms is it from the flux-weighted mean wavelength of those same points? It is 4.7 angstrom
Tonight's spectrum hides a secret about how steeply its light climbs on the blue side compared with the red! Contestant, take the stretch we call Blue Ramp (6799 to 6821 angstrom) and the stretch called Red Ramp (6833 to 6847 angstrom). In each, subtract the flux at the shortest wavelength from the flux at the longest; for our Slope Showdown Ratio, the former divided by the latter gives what 0.0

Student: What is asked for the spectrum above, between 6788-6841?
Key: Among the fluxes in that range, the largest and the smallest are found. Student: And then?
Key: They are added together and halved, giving 1.50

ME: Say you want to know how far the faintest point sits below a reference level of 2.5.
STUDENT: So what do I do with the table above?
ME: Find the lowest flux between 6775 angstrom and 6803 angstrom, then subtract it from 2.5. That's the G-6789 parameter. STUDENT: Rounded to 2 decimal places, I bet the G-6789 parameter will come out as 1.12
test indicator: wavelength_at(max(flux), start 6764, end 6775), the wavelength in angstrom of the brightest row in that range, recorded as 6774.37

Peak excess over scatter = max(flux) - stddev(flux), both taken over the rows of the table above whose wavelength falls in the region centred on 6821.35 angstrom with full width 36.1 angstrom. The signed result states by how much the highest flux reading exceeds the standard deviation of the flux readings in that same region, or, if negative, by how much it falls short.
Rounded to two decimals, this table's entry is 1.58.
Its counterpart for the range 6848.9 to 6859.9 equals 1.67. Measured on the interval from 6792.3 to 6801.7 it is 1.45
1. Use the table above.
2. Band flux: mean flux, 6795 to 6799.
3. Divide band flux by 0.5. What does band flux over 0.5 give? 2.88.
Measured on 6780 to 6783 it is 2.94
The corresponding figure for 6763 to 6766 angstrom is 2.91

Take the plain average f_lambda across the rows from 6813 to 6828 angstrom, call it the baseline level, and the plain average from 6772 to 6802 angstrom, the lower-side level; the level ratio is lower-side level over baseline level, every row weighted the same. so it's 1.00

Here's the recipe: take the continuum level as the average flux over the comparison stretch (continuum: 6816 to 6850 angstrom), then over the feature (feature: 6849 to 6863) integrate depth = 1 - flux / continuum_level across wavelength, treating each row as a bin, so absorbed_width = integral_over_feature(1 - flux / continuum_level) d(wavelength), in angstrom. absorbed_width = -1.3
